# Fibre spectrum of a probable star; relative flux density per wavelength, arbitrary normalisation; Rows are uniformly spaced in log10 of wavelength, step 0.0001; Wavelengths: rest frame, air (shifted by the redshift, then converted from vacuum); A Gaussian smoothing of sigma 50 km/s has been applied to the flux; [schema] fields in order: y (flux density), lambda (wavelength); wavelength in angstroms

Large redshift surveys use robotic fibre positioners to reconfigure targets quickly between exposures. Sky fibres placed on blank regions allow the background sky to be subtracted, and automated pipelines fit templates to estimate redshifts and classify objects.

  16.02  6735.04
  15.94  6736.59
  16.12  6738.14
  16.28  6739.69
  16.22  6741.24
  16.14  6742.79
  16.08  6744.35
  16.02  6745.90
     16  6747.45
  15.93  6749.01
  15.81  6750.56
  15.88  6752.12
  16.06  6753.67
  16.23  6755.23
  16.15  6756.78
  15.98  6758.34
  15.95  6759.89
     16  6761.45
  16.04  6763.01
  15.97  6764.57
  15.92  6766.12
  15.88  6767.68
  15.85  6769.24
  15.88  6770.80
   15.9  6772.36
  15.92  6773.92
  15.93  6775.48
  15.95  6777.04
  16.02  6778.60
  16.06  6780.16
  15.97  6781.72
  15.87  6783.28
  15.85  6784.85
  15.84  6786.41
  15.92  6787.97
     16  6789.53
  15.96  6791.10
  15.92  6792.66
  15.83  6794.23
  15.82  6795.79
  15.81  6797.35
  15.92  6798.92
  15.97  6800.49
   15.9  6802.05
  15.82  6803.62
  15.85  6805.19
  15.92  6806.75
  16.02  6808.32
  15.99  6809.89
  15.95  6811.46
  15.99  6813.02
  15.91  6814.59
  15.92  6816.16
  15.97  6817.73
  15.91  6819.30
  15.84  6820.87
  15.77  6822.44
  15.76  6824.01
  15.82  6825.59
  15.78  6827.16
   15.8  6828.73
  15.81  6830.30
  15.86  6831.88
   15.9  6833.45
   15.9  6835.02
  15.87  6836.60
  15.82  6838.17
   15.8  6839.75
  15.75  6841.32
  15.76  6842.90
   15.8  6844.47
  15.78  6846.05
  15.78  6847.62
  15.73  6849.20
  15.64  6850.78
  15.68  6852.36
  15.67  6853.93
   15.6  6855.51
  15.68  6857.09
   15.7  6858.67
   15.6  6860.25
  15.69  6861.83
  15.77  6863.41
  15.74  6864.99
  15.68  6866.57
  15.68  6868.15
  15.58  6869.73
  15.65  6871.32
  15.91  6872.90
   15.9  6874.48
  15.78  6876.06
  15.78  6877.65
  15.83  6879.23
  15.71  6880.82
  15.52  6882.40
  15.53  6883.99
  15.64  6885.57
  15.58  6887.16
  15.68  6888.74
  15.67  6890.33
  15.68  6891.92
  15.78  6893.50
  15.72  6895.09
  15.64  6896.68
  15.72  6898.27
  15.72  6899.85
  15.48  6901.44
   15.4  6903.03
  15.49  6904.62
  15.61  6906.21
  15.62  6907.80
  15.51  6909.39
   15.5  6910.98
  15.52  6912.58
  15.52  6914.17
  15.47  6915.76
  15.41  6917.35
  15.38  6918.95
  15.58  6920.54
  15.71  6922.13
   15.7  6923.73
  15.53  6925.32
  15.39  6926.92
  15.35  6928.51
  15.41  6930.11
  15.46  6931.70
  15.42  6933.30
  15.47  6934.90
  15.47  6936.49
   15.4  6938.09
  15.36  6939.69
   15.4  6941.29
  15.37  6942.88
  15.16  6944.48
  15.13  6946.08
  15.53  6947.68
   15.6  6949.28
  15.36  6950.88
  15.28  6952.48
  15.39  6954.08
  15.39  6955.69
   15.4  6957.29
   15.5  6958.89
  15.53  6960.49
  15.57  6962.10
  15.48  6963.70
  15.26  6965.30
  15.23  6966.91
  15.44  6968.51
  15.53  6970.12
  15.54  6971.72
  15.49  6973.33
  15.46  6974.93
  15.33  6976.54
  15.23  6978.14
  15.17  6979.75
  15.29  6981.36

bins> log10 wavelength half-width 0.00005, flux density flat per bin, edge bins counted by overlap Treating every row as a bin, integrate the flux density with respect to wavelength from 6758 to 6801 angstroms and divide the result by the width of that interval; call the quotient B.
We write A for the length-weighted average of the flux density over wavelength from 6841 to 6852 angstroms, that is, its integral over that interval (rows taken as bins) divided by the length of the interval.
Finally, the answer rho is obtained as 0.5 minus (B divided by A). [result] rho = -0.51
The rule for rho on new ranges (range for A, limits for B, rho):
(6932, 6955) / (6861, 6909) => -0.52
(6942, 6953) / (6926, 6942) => -0.50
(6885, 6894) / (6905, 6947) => -0.49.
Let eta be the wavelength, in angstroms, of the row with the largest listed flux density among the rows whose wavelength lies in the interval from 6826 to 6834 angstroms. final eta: 6833.45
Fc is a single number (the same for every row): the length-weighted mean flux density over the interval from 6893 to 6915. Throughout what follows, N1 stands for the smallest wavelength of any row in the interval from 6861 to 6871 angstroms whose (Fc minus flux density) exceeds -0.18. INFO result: 6861.83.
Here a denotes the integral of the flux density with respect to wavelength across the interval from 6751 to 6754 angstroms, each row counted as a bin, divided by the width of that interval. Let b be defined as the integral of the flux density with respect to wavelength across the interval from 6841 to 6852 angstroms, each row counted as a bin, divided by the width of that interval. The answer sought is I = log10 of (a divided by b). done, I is 0.005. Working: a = 15.9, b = 15.7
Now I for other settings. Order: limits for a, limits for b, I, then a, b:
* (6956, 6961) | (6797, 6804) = -0.011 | 15.5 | 15.9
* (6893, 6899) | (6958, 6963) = 0.005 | 15.7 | 15.5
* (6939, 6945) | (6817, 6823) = -0.015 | 15.3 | 15.9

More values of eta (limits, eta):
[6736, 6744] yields 6739.69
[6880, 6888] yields 6880.82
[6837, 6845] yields 6838.17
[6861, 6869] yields 6863.41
